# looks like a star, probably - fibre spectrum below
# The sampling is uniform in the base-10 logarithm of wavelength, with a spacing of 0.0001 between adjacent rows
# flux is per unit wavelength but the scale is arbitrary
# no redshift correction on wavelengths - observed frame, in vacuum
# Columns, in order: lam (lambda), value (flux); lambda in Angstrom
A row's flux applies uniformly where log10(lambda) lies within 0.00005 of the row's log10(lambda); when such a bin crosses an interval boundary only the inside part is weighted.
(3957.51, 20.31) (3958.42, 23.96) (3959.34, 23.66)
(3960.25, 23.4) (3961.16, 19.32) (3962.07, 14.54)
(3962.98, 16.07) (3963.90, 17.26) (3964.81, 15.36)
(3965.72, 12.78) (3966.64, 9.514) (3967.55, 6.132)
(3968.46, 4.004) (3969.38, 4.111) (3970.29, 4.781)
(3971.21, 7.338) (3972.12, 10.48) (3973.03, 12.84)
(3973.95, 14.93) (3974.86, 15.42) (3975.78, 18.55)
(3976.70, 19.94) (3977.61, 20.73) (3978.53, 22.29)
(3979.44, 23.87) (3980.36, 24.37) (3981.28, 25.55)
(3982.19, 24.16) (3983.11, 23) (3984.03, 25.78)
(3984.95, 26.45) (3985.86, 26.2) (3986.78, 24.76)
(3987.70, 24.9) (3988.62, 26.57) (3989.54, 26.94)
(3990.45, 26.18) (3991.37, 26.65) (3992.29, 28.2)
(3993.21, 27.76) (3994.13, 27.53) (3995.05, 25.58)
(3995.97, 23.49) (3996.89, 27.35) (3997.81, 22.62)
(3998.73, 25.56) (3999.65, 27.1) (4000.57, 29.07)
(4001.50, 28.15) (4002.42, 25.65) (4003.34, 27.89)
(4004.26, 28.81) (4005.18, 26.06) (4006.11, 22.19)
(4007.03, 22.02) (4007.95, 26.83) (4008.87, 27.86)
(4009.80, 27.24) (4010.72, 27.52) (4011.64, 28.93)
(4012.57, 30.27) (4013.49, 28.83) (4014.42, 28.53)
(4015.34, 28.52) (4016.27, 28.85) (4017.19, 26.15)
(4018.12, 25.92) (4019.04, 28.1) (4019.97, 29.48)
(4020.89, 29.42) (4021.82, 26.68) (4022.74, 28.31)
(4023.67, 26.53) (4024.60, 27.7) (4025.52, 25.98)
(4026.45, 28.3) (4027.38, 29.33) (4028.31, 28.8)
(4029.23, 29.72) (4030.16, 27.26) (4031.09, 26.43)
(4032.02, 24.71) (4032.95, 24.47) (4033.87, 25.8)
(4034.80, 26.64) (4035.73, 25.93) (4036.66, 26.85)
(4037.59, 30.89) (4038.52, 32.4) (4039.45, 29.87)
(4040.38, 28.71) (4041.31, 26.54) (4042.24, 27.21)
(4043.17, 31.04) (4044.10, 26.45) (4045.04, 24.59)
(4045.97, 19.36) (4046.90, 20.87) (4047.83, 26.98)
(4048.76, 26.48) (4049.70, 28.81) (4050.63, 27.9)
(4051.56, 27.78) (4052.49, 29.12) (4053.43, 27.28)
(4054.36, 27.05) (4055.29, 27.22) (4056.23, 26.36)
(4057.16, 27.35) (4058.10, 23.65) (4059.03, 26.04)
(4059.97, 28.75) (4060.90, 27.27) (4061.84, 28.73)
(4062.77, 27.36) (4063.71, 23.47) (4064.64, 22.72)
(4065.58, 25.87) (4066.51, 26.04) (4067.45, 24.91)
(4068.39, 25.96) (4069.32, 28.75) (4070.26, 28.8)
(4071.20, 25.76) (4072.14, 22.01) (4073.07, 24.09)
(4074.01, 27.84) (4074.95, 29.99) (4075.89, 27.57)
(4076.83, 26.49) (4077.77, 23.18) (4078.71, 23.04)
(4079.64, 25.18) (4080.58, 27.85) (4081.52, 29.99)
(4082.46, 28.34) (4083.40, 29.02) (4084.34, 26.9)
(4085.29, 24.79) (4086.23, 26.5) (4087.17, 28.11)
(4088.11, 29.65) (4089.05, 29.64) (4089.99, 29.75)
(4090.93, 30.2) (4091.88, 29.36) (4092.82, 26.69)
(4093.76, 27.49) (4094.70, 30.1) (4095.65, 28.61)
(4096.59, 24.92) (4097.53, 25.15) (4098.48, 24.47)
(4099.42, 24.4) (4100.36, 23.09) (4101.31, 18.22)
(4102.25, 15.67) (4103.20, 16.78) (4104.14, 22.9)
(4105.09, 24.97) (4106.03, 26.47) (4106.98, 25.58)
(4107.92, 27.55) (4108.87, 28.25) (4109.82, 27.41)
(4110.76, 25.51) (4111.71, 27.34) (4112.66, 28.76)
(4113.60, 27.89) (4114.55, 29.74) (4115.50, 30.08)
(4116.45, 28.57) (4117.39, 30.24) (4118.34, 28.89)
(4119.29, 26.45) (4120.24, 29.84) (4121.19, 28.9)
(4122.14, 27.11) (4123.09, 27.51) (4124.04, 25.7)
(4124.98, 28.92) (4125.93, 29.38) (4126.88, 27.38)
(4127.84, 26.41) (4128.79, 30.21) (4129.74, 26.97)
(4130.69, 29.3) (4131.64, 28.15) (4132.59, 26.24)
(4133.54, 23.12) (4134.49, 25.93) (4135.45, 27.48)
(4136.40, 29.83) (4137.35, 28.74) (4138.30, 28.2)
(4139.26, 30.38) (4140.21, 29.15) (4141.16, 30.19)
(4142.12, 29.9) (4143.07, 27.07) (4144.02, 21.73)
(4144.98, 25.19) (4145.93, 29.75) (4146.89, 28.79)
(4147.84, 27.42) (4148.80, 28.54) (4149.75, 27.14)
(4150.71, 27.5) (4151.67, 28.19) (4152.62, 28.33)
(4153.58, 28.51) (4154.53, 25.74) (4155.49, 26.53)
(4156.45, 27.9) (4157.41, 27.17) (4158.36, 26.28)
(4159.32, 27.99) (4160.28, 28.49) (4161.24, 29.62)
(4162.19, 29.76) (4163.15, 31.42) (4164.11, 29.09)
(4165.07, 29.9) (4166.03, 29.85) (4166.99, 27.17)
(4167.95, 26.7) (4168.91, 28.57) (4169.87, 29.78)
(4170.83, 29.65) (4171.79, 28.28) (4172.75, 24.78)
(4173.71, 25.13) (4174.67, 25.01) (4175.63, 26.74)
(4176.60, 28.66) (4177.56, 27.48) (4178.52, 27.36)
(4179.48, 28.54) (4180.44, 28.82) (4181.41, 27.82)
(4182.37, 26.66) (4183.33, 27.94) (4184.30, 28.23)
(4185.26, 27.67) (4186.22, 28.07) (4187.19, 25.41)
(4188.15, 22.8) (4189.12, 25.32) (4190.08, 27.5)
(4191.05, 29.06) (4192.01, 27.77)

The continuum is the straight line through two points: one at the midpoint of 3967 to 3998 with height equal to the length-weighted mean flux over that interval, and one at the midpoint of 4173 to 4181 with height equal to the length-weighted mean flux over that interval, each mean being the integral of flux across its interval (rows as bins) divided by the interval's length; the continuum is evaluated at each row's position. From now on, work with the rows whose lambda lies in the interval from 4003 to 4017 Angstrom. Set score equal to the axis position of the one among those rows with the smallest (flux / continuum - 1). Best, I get 4007.03 Angstrom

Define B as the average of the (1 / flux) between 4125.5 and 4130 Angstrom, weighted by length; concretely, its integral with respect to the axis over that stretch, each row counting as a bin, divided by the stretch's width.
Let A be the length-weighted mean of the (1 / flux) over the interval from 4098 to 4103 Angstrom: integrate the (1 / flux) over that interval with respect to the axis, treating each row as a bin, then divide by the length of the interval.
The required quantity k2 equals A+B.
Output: 0.085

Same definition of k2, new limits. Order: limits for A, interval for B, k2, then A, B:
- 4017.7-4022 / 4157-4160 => 0.073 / 0.036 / 0.0368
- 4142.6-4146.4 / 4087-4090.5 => 0.073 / 0.039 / 0.0341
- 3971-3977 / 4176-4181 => 0.112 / 0.076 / 0.0355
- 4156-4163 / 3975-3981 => 0.083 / 0.035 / 0.0474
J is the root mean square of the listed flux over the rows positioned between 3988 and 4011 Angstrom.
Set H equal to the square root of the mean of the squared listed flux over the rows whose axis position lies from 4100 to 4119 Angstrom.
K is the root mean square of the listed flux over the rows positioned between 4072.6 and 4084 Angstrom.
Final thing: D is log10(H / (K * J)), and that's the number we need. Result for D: -1.44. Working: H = 26.0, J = 26.5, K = 27.0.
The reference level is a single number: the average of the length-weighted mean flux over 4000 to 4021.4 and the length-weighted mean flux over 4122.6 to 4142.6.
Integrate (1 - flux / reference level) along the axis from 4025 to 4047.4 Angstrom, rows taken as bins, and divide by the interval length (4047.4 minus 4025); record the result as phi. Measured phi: 0.027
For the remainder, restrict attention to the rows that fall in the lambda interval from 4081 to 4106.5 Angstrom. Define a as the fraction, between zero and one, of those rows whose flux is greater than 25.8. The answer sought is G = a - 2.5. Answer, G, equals -1.91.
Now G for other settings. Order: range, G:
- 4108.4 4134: -1.61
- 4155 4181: -1.61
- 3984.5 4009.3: -1.83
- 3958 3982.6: -2.50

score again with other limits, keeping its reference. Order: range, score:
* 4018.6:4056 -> 4045.97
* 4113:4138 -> 4133.54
